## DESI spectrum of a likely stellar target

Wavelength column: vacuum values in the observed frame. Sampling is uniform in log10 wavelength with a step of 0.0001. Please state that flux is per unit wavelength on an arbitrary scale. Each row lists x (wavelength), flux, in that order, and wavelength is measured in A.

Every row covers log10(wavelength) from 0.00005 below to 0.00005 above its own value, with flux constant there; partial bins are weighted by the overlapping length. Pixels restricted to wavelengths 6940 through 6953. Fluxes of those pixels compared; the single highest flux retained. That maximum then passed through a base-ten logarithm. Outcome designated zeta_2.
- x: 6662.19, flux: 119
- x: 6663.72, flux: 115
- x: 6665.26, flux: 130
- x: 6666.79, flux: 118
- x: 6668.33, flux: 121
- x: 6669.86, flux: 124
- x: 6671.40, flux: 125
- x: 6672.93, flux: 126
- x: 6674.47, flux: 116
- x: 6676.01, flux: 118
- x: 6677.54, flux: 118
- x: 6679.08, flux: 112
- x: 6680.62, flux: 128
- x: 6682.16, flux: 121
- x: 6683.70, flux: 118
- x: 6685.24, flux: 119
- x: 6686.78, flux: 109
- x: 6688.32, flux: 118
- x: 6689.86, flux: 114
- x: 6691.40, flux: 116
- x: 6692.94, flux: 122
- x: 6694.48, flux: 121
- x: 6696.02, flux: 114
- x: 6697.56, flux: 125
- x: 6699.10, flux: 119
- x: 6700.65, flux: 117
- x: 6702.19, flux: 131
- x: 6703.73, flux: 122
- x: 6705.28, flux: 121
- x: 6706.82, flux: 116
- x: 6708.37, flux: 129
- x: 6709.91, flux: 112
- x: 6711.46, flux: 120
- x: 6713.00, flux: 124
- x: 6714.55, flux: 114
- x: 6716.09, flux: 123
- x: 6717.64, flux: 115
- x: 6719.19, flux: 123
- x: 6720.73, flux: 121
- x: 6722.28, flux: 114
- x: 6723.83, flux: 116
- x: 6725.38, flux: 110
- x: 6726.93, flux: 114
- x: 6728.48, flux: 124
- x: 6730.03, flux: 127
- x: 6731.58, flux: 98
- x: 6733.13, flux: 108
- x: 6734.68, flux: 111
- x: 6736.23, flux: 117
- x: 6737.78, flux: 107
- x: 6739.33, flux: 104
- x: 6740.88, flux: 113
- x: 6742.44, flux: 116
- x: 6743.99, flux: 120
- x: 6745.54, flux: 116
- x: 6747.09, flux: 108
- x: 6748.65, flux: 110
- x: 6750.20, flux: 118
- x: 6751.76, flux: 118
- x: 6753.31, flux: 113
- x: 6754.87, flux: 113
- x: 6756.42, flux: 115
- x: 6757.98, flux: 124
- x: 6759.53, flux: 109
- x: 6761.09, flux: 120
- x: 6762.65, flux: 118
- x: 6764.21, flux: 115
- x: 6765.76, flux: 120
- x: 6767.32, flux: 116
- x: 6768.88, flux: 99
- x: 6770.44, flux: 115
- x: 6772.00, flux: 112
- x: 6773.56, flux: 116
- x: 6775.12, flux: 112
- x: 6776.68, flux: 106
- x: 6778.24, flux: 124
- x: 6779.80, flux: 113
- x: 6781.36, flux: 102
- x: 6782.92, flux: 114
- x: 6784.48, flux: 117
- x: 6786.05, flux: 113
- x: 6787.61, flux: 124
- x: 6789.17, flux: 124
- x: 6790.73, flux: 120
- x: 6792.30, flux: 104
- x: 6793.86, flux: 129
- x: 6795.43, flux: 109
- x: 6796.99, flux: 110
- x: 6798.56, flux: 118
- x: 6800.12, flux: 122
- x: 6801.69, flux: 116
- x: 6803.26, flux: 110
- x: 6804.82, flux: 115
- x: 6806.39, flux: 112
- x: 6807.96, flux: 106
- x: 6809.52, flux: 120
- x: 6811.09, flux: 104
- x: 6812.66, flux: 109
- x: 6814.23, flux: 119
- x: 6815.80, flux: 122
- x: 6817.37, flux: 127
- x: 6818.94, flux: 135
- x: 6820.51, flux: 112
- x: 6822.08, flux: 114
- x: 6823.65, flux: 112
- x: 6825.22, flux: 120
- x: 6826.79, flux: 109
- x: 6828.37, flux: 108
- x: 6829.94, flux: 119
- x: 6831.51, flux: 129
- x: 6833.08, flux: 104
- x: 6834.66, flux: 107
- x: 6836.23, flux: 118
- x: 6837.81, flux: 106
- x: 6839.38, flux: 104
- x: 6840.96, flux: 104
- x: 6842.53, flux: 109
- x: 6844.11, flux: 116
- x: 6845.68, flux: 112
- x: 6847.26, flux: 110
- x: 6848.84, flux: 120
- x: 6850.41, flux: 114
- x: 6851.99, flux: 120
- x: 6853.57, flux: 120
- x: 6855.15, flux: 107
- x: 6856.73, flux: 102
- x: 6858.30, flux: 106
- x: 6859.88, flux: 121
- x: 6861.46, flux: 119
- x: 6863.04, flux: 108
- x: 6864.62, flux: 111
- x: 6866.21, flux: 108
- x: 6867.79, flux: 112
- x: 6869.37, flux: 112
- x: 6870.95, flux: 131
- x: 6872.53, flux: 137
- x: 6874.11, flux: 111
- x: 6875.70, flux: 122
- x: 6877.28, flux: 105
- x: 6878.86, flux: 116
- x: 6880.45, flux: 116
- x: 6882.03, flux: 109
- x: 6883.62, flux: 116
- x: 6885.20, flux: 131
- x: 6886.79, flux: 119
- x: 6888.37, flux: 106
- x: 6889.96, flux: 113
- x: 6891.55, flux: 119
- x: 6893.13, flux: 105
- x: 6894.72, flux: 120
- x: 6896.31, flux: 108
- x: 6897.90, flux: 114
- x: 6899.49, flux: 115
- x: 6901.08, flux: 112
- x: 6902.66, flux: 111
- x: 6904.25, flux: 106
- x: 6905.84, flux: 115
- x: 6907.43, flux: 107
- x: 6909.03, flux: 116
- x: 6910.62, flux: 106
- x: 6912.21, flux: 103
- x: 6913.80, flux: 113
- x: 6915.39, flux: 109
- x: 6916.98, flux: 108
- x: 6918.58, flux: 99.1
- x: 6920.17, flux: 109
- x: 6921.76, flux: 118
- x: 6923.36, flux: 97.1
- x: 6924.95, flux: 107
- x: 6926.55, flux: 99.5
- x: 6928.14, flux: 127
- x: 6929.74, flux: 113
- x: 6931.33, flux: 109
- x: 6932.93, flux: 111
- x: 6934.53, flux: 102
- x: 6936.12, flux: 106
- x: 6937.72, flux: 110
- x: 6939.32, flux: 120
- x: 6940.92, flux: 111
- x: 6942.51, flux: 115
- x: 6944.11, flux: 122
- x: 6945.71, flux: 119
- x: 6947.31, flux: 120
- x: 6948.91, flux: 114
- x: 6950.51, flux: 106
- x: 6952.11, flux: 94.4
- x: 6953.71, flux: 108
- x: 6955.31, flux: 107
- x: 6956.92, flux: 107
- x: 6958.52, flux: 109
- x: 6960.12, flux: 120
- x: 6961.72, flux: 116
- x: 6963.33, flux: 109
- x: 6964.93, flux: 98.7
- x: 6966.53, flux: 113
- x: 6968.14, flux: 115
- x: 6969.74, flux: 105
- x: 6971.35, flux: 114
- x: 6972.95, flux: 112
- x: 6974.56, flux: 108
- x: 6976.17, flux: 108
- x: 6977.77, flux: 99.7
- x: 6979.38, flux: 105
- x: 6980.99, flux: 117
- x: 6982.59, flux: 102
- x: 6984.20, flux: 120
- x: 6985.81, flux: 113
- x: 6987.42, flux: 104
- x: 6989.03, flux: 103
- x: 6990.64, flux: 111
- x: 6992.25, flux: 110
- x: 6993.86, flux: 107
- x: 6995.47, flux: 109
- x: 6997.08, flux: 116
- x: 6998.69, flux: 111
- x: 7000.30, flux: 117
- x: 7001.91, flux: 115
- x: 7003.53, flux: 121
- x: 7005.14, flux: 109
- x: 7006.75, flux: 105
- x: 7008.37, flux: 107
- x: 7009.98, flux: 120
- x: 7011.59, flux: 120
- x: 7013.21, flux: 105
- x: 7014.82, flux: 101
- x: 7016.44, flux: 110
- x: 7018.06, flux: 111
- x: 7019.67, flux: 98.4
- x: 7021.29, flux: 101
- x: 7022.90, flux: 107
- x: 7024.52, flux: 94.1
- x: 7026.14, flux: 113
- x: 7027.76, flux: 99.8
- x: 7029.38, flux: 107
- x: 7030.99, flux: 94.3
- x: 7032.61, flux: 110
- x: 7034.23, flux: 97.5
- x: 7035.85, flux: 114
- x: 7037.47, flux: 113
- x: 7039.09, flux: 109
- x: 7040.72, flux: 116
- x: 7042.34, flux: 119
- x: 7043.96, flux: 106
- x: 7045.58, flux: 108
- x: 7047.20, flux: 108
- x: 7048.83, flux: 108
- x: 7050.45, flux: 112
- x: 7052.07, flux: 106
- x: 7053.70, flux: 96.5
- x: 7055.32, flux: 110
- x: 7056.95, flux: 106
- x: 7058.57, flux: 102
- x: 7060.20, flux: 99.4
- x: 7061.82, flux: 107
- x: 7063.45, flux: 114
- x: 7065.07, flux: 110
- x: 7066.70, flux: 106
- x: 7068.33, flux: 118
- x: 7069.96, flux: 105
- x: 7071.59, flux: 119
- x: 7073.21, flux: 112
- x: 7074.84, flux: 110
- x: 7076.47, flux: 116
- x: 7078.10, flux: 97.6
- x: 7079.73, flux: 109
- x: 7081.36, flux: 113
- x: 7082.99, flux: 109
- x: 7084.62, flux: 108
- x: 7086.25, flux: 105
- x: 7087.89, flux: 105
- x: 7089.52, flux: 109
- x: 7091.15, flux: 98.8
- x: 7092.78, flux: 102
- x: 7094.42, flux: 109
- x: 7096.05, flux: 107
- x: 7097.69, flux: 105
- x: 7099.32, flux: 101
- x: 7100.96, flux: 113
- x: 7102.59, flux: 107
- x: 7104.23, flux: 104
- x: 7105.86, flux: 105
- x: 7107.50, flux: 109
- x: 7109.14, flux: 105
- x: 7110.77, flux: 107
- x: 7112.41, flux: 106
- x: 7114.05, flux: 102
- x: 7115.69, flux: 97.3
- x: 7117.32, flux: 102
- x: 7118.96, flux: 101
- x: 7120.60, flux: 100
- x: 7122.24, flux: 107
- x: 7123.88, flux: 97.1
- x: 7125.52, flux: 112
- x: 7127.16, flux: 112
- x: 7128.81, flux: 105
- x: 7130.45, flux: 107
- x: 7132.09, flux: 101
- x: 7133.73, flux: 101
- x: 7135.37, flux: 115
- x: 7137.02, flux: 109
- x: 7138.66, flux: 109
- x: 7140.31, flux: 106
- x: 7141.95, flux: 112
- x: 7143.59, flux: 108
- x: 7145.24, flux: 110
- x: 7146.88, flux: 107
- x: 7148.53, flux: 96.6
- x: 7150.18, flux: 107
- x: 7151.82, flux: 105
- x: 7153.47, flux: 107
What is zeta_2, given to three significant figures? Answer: 2.09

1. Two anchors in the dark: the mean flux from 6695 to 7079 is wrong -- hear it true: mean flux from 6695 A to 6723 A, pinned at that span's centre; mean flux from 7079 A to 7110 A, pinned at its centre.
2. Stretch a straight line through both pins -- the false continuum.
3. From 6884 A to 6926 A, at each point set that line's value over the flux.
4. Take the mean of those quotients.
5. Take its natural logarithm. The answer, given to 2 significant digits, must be 0.023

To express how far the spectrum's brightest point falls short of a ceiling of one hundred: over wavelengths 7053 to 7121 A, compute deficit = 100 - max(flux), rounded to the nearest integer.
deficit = -19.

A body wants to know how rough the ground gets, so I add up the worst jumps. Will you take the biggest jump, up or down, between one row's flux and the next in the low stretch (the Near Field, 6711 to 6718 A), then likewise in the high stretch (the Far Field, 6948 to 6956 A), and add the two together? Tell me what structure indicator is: 23.6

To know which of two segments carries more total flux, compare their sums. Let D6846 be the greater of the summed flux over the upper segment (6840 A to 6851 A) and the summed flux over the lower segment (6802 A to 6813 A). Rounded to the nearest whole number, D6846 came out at 785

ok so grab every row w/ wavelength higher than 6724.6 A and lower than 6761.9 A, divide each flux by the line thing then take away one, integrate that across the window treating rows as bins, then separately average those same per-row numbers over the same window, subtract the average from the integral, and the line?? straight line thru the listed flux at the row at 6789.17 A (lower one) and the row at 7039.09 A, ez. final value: -3.7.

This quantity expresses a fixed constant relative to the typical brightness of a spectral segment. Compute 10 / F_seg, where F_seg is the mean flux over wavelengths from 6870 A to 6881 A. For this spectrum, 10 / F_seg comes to 0.084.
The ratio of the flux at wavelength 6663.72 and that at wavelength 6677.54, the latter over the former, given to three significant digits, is 1.03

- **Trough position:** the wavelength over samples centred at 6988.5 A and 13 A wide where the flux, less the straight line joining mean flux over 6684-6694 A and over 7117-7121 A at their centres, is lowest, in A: 6982.59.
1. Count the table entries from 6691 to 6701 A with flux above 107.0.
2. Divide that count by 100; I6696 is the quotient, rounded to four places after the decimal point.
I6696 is 0.0700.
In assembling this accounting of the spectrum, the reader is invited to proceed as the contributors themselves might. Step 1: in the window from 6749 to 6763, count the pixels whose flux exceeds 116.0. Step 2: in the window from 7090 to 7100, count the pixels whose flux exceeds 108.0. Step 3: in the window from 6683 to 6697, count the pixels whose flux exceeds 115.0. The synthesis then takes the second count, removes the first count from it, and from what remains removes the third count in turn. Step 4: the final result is -10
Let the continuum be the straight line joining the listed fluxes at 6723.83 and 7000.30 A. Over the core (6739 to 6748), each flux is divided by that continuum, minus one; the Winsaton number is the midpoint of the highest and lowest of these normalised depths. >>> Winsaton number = -0.04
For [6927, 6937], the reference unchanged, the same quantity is -0.02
